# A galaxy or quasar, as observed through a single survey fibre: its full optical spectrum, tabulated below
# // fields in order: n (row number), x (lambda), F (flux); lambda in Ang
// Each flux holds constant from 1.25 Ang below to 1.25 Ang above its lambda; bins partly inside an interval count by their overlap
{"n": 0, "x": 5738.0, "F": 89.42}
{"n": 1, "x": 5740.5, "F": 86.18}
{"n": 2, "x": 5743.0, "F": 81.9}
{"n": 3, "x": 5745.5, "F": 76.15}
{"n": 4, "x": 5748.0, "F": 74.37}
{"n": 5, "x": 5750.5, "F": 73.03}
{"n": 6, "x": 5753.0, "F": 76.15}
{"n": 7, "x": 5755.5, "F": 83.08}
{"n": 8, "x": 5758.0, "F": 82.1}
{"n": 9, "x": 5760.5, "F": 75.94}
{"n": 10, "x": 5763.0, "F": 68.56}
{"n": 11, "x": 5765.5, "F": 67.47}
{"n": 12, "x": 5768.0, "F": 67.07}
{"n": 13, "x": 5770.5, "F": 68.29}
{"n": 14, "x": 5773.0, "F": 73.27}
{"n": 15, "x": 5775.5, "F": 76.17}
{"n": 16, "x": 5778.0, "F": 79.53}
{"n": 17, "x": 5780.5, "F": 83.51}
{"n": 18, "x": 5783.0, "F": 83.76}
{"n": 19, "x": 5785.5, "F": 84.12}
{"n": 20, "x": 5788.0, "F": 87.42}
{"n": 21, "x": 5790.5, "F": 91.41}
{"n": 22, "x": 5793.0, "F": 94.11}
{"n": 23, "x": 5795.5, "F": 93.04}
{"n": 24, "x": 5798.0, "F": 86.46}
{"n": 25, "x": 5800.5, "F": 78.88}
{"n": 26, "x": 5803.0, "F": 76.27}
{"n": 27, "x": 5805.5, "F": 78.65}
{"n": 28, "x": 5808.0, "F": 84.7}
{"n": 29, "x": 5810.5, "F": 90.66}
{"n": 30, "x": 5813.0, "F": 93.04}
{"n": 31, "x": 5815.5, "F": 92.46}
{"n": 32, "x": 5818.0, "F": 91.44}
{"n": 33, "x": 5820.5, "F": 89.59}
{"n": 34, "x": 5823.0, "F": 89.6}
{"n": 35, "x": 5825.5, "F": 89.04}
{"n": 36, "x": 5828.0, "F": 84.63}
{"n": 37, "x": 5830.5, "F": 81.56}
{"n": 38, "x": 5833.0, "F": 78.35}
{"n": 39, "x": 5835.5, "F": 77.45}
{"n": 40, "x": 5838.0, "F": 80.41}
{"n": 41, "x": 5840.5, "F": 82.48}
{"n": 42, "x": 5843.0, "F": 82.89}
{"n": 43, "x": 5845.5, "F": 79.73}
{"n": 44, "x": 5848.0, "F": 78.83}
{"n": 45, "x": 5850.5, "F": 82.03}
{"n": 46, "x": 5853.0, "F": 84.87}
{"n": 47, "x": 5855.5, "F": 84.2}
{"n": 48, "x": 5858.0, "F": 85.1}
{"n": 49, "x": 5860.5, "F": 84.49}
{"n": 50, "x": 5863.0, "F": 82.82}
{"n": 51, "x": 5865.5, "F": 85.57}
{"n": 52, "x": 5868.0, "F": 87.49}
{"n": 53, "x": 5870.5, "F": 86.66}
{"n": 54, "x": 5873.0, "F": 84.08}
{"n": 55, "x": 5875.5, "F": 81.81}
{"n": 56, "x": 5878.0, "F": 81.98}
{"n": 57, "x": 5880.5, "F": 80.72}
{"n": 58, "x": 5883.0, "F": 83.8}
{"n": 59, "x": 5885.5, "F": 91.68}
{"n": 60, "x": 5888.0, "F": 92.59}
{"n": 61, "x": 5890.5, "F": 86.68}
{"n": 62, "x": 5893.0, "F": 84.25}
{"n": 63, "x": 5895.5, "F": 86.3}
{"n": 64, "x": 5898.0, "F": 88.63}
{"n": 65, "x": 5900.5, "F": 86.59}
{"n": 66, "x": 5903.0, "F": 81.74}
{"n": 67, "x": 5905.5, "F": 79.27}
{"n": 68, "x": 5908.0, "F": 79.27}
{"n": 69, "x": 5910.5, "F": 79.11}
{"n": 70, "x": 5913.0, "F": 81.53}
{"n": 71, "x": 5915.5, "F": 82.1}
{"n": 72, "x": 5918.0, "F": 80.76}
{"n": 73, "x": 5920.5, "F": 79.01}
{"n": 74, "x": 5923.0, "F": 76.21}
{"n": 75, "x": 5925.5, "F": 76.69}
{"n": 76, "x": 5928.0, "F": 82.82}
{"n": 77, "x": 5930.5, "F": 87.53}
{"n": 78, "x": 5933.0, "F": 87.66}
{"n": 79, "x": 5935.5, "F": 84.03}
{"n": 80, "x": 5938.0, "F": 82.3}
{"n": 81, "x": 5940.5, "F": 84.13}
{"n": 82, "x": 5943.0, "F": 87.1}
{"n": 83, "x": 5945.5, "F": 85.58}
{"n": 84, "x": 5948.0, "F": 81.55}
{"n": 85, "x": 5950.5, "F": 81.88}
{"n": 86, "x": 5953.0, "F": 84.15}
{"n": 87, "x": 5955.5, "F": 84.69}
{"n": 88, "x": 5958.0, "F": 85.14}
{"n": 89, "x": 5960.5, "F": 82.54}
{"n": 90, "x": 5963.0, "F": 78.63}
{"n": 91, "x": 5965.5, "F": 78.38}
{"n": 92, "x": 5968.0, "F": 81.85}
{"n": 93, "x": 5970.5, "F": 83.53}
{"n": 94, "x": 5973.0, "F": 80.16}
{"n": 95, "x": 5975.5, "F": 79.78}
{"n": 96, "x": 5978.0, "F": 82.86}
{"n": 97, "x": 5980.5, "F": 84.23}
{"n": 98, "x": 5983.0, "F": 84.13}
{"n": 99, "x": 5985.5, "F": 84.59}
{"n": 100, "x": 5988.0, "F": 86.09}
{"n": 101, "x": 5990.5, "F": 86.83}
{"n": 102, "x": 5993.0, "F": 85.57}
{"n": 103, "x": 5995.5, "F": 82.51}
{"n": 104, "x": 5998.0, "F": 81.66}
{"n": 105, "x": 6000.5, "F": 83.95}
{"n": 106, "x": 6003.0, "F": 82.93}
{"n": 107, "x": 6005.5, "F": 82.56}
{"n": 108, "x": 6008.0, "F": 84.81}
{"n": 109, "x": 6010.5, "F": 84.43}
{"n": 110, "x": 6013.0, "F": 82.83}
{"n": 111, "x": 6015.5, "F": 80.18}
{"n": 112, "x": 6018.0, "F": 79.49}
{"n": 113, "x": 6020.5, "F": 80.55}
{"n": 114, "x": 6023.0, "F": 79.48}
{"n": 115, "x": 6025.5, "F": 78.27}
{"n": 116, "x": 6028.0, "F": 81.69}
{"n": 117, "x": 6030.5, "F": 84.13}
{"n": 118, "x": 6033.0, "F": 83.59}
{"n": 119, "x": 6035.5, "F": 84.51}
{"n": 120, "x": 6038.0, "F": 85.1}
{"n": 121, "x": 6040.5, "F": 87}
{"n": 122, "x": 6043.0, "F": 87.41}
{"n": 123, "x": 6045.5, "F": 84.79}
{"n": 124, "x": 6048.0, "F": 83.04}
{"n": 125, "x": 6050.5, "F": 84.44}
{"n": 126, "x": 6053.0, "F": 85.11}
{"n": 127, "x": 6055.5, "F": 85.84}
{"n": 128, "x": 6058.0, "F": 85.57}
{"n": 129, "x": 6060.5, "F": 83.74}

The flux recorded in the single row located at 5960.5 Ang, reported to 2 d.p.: 82.54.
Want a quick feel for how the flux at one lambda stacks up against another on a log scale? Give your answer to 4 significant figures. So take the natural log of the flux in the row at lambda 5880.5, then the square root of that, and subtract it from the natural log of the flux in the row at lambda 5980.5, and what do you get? 2.338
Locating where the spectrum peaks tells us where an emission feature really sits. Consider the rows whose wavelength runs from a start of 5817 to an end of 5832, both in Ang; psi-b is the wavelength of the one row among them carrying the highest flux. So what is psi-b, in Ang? 5818.0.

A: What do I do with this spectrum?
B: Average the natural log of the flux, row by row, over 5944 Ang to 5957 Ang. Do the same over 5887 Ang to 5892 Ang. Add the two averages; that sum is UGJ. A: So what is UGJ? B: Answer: 8.92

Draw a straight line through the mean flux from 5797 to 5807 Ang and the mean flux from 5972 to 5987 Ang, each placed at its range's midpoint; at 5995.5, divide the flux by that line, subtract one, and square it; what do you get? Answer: 0.000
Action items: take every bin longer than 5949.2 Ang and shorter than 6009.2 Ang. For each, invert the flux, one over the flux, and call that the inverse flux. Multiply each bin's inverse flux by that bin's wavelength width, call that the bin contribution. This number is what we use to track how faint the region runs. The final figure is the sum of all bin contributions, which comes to 0.723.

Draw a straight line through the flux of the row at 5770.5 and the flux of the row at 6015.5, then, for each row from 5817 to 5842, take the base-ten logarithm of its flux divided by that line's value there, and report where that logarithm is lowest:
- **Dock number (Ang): 5835.5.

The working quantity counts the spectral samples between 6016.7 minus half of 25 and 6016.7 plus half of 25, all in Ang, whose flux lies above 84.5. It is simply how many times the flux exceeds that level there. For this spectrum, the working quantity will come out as 1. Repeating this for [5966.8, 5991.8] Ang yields 3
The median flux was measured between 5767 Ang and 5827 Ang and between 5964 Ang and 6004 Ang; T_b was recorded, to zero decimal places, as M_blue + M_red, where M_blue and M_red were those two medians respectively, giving 169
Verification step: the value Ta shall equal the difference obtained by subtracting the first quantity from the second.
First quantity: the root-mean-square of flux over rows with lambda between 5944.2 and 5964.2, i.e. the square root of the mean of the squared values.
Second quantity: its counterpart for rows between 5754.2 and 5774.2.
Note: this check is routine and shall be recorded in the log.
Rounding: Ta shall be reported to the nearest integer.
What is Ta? -10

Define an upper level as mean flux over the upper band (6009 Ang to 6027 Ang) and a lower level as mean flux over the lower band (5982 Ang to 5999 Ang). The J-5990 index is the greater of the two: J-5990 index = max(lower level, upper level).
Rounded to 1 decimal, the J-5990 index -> 84.5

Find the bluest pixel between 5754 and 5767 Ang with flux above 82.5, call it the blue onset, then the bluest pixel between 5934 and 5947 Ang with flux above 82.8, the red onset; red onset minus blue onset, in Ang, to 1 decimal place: 180.0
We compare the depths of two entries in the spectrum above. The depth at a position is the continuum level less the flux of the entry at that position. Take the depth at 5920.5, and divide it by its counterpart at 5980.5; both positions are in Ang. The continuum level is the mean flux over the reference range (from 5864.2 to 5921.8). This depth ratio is -20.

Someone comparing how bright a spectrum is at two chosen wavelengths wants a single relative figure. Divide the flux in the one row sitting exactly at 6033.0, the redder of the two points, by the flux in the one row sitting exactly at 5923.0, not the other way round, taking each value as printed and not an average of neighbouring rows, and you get 1.10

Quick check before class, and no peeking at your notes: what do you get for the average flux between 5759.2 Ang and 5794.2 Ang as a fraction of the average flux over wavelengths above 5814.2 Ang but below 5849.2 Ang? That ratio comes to 0.93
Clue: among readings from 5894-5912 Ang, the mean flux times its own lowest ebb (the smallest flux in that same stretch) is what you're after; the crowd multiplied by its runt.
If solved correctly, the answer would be 6565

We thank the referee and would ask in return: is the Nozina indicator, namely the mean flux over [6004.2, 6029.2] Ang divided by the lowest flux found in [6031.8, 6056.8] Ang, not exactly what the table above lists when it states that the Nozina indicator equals 0.98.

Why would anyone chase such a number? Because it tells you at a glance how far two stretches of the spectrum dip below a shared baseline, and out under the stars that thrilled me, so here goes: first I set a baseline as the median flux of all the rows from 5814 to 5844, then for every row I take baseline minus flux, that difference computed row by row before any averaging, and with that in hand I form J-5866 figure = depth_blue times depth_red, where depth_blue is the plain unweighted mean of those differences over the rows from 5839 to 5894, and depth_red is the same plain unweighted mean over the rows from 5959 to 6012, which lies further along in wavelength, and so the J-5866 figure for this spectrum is -0.4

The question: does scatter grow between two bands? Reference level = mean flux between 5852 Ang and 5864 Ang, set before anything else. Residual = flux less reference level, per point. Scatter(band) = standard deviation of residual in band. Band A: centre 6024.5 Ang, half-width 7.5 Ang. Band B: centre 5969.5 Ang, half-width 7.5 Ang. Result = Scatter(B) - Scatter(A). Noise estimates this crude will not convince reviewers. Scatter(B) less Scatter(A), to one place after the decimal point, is -0.1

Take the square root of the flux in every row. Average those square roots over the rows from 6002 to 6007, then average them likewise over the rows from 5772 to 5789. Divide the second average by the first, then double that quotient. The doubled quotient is 1.98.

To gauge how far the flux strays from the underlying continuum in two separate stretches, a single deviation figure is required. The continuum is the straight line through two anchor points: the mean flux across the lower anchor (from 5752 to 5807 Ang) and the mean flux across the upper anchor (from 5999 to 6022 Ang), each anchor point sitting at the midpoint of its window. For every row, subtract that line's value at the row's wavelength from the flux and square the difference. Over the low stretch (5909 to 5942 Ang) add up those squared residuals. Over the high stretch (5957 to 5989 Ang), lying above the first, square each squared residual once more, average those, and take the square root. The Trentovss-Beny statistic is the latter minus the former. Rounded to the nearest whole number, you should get -142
